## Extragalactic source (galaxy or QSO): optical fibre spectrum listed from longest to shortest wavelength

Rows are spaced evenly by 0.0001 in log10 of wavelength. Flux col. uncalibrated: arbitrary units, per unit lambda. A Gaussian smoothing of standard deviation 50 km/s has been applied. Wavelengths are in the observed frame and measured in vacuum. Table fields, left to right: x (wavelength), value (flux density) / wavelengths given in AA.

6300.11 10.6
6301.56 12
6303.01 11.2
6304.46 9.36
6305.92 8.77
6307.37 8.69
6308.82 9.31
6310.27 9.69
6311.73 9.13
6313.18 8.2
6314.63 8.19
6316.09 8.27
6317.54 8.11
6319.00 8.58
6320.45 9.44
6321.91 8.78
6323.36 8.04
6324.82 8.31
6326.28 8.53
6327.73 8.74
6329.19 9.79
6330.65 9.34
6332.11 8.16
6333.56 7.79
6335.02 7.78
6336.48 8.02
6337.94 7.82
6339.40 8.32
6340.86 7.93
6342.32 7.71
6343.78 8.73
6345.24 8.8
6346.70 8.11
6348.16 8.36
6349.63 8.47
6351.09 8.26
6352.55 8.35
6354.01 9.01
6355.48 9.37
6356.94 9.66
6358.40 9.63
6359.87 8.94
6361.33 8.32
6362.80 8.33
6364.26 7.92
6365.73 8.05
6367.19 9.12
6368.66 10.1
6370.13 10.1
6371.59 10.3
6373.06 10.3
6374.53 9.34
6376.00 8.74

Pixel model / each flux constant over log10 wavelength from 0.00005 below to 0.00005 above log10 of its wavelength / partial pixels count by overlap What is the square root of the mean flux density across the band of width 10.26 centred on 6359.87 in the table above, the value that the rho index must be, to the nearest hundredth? 2.98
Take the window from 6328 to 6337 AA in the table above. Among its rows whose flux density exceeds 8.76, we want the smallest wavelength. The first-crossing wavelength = 6329.19 AA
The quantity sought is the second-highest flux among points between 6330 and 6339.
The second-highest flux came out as 8.16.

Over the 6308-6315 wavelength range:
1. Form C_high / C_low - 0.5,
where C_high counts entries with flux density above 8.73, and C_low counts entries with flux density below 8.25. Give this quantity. 1.0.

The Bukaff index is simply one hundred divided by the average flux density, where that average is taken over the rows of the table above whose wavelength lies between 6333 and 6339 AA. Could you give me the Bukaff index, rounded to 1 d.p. 12.7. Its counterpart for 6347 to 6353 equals 12.0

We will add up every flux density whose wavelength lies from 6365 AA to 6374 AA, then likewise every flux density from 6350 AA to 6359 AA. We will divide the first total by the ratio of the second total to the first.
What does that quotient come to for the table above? 62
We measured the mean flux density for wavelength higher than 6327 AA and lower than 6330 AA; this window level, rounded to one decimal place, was 9.3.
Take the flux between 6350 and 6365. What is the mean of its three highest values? 9.6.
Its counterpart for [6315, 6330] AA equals 9.3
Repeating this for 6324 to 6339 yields 9.3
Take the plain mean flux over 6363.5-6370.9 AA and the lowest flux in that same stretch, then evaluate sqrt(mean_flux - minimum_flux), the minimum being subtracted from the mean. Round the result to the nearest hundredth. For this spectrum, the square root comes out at 1.07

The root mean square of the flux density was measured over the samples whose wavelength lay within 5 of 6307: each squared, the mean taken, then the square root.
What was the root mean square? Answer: 9.48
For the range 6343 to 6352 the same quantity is 8.46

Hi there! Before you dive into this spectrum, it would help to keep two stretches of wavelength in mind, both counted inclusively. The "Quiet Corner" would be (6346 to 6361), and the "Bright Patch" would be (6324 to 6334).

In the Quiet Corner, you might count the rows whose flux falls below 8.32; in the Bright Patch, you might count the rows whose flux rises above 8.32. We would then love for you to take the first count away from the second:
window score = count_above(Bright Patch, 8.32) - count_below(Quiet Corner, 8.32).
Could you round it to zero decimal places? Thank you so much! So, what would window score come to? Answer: 2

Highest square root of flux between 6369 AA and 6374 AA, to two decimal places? 3.21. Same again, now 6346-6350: 2.91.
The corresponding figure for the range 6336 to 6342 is 2.88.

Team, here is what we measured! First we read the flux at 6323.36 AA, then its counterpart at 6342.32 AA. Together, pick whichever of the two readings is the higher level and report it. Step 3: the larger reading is 8.0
